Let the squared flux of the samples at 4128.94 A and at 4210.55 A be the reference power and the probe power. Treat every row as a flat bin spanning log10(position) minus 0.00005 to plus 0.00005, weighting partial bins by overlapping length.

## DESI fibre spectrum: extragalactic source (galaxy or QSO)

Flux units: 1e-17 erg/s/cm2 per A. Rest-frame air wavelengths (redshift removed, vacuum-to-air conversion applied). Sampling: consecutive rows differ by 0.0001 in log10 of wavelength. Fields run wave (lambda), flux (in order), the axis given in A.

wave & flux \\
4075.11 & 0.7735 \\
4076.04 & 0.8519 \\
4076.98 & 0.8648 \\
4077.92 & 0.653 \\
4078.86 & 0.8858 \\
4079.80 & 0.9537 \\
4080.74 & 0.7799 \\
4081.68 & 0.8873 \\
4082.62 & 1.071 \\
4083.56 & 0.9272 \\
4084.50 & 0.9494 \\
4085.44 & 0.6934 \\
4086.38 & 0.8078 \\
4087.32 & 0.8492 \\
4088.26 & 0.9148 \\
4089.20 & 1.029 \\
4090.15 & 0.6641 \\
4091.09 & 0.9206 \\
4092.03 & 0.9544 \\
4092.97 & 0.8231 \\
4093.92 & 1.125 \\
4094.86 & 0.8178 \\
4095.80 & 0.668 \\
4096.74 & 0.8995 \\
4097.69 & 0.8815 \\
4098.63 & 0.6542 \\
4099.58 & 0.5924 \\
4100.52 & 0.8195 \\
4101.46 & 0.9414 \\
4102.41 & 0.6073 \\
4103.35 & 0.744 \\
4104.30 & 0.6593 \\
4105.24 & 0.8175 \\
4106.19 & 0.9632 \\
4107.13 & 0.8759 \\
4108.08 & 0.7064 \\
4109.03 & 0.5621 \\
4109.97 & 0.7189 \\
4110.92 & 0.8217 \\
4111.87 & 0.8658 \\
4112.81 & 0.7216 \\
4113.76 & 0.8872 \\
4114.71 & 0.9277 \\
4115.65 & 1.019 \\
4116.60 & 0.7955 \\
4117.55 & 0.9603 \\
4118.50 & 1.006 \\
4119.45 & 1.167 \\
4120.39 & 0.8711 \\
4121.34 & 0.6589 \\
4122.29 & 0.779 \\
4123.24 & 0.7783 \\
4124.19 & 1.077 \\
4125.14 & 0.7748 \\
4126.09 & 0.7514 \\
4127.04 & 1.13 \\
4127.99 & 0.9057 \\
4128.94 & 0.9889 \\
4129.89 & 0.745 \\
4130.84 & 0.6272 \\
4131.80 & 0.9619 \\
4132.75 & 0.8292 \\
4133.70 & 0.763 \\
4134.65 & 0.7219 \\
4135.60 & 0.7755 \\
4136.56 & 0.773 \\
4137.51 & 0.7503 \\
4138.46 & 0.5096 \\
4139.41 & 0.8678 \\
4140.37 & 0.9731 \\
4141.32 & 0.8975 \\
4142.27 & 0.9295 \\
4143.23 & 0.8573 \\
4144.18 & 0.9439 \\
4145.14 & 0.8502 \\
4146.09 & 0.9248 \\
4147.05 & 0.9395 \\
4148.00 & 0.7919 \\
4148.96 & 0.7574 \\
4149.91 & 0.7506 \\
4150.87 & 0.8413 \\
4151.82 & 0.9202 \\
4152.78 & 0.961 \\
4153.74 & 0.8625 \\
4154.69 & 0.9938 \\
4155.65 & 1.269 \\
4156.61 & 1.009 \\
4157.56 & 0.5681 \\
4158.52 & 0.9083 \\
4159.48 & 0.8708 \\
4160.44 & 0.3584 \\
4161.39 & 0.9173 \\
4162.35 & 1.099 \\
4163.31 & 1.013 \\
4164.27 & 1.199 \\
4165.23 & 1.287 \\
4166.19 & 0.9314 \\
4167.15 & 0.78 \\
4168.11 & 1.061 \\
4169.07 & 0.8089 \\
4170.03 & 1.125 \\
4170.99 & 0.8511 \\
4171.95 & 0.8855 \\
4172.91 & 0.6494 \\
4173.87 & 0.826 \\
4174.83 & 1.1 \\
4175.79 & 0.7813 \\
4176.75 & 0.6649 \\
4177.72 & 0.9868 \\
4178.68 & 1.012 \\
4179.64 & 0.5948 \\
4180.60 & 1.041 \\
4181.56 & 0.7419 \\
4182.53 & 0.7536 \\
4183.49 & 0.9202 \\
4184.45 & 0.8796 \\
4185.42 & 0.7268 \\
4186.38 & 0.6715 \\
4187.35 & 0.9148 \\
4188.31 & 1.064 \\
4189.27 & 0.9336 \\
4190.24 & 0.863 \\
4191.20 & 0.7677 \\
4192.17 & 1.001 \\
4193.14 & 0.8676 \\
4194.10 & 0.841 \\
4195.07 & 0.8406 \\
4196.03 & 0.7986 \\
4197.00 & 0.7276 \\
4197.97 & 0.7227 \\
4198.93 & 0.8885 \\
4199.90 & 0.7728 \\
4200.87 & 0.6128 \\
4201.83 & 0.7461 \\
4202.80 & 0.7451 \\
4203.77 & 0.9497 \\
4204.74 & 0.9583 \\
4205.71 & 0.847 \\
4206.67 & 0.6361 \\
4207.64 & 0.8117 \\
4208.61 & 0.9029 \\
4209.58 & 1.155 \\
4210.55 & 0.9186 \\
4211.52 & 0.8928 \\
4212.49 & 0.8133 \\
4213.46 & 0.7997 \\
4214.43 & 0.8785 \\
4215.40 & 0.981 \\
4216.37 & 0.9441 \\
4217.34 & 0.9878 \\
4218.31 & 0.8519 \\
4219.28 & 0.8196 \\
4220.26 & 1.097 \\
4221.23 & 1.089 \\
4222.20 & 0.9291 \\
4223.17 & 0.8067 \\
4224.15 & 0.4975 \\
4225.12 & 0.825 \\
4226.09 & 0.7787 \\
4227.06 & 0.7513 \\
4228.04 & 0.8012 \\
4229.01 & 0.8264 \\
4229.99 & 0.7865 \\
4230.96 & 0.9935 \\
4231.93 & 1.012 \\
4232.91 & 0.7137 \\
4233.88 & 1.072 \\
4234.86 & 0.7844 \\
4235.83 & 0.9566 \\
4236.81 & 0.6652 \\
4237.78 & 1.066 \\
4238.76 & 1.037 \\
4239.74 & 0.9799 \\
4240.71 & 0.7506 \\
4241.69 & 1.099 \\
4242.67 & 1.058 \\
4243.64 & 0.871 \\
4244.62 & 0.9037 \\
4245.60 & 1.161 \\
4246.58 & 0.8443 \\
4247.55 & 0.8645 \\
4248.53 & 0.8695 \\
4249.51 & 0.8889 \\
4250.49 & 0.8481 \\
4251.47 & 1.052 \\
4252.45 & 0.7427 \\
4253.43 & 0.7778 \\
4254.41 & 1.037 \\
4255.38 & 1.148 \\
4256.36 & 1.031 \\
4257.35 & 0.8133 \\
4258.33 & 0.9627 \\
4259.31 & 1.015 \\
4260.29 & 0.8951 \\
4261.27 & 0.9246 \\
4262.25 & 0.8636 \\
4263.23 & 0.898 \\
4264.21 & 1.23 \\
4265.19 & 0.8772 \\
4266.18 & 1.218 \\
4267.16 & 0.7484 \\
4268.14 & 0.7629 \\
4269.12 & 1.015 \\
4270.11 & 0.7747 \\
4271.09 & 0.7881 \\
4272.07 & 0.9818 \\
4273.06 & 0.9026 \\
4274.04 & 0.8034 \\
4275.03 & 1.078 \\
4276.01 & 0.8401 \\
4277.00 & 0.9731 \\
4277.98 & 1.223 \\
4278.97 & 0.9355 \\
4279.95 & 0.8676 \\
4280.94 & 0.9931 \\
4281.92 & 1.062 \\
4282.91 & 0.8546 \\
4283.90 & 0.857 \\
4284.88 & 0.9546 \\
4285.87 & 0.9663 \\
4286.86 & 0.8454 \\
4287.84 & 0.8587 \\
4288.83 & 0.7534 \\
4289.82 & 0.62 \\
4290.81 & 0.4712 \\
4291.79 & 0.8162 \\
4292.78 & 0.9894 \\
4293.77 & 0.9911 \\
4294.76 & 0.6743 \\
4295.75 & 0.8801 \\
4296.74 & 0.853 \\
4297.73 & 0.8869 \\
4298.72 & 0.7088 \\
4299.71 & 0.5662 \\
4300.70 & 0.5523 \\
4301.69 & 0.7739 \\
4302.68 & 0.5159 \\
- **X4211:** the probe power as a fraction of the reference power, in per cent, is 86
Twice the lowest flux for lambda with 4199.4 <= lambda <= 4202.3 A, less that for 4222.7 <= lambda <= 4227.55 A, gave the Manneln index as 0.73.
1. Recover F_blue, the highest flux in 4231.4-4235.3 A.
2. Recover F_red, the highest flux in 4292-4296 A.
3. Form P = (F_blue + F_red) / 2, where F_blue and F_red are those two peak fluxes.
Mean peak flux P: 1.03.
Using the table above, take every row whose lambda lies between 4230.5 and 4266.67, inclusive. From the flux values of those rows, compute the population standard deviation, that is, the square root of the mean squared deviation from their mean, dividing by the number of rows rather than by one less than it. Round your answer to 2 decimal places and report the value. 0.14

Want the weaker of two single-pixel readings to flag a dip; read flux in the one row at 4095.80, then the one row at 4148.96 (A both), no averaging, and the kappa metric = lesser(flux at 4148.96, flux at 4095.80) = 0.67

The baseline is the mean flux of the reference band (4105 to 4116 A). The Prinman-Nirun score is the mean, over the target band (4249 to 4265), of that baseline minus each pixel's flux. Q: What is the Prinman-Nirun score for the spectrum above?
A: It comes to -0.12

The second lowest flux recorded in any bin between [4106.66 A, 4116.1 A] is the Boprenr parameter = 0.7064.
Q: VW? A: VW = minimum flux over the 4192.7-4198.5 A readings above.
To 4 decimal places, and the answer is 0.7227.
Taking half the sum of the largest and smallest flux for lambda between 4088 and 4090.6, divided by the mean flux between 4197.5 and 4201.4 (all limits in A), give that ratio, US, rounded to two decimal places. 1.13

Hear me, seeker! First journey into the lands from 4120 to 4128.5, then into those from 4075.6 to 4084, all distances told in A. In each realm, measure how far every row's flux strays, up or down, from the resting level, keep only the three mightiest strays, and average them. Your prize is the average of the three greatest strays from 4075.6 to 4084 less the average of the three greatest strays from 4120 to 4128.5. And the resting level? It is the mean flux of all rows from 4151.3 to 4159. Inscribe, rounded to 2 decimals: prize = -0.03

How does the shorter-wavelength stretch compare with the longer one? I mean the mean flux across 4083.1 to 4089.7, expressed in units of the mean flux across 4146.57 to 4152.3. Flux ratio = 1.06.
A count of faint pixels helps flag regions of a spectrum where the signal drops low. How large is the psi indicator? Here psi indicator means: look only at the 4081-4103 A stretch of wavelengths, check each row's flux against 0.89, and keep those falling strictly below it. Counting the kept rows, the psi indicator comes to 13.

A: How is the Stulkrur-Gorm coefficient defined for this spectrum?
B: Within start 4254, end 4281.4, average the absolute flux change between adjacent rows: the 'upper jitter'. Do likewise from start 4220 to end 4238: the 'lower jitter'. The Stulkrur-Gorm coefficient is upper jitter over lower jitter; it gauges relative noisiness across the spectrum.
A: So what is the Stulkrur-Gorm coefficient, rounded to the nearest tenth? 1.0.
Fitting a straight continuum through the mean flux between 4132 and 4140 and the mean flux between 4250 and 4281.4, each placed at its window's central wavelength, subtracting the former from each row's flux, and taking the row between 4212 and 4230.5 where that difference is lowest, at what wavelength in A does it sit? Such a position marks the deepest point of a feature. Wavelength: 4224.15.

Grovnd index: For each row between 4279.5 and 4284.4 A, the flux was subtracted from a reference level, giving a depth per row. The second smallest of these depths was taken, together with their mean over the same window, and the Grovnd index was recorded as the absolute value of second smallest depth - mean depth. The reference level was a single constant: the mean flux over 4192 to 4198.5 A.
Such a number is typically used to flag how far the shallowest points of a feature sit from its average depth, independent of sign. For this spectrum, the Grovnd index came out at 0.066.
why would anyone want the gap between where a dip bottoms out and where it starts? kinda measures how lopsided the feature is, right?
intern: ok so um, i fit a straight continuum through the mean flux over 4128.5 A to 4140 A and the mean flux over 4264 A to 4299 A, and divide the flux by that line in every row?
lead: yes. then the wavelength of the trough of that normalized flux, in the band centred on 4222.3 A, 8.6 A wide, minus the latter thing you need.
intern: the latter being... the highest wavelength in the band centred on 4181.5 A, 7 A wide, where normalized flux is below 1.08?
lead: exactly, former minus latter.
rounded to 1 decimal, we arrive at 39.7 A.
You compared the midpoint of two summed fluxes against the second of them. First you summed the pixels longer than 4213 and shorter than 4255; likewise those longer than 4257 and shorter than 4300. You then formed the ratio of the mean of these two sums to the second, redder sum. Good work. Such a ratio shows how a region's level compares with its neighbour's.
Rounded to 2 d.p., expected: 0.99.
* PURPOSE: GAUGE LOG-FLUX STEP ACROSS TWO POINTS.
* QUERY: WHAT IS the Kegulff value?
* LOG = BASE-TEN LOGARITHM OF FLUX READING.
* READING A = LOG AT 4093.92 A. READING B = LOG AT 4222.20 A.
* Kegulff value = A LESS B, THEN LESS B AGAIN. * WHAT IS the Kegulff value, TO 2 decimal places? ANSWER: 0.12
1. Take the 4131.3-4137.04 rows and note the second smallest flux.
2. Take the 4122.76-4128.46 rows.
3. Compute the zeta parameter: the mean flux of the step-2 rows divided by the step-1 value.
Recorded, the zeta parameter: 1.18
